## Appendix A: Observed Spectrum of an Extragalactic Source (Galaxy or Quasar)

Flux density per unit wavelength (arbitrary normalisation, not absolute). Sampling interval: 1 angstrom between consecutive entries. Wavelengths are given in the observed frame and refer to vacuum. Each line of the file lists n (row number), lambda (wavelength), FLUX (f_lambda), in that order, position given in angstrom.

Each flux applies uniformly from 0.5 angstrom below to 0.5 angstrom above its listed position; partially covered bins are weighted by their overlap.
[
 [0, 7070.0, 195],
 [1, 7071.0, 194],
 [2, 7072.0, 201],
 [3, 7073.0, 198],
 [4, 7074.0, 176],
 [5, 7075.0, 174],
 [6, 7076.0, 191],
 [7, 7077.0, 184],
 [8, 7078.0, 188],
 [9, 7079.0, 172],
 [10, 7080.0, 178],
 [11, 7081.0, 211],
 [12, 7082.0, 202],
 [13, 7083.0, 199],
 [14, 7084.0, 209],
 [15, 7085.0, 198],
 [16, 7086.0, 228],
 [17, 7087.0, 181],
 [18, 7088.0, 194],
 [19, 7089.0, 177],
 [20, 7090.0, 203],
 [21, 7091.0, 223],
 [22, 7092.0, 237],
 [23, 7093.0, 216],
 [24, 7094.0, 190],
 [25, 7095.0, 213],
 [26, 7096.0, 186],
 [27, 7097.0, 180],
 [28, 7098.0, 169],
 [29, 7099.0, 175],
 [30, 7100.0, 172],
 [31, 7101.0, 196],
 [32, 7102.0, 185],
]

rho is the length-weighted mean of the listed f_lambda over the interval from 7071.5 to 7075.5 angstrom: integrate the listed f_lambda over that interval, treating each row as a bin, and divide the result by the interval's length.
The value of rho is 187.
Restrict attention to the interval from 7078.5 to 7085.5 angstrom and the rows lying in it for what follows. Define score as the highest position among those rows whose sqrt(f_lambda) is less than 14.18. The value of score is 7085.0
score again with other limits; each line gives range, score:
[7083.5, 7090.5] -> 7089.0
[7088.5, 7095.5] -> 7094.0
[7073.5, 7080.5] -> 7080.0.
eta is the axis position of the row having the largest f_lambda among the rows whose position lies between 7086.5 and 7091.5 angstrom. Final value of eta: 7091.0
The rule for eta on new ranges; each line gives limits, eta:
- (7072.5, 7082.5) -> 7081.0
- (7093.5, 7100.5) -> 7095.0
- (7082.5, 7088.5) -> 7086.0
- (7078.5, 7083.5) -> 7081.0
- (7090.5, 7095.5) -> 7092.0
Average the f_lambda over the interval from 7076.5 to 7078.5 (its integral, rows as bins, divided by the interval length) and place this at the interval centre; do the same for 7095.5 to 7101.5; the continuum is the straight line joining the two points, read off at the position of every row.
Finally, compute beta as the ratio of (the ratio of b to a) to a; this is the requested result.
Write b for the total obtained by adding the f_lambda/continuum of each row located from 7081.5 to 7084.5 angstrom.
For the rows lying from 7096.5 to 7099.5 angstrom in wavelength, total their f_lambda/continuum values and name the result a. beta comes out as 0.39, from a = 2.91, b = 3.3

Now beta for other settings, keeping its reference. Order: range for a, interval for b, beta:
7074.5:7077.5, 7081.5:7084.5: 0.38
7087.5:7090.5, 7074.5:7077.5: 0.30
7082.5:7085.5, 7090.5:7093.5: 0.34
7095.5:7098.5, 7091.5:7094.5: 0.40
